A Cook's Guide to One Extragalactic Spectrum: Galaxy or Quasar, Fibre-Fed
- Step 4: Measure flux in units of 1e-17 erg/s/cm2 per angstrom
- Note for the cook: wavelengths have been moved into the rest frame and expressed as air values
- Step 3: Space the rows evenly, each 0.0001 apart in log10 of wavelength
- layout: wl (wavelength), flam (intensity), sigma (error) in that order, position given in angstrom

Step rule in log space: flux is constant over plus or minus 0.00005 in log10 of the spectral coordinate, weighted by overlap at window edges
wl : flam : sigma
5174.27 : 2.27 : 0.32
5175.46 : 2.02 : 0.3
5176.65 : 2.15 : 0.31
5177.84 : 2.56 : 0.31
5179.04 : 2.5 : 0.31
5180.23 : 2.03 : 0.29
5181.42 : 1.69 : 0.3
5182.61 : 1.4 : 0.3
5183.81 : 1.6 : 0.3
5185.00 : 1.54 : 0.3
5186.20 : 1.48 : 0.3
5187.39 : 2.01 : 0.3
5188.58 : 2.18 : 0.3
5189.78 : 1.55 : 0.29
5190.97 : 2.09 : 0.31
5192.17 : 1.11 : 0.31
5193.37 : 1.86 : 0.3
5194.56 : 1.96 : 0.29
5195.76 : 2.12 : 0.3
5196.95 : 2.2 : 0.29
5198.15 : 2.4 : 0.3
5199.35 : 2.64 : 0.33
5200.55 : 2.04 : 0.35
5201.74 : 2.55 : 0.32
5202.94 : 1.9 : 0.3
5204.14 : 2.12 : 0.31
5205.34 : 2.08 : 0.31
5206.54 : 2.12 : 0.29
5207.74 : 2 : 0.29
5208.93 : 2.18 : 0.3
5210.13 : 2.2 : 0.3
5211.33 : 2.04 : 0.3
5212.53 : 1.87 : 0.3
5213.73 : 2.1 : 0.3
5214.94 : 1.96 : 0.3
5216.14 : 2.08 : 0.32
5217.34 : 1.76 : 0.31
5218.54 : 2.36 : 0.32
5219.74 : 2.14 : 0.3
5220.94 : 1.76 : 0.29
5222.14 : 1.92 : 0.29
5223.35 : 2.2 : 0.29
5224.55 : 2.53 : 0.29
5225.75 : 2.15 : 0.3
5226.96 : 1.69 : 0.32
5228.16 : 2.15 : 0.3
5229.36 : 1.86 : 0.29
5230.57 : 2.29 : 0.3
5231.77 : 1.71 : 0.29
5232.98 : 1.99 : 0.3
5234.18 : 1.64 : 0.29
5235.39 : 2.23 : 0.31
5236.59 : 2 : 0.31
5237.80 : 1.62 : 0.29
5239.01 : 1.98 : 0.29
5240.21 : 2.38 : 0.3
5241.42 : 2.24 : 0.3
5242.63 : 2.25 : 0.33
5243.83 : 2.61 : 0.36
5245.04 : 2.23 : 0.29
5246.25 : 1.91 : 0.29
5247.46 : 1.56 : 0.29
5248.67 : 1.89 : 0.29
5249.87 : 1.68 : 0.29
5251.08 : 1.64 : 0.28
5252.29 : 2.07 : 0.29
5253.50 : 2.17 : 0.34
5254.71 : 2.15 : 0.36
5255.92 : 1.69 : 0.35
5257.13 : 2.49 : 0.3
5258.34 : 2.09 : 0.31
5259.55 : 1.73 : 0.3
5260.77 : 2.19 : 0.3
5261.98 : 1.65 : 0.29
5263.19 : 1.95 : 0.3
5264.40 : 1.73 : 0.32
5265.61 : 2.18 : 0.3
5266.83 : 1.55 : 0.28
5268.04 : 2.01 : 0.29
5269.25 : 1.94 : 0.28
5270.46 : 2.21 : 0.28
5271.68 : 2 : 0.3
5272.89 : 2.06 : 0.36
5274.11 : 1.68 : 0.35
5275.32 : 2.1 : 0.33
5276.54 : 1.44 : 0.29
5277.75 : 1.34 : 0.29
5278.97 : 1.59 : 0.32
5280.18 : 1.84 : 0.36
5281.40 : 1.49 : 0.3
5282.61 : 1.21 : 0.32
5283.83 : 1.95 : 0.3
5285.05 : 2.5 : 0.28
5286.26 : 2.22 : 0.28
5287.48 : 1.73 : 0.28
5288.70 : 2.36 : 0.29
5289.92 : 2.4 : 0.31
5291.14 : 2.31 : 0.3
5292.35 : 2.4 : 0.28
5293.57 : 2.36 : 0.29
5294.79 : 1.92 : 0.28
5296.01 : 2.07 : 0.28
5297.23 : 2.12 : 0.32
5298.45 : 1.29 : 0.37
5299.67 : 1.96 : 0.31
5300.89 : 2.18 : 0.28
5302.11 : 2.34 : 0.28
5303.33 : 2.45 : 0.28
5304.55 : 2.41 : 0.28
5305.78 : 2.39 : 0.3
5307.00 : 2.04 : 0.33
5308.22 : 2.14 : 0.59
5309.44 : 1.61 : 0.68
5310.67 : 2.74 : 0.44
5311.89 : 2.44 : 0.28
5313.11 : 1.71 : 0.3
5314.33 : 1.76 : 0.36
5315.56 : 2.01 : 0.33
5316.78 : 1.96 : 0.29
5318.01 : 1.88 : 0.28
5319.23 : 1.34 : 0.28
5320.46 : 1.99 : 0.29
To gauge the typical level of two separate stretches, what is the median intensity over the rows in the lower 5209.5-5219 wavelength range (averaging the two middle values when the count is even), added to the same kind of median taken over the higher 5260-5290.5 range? 4.01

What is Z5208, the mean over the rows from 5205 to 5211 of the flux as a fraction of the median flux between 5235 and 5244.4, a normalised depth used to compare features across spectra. 0.95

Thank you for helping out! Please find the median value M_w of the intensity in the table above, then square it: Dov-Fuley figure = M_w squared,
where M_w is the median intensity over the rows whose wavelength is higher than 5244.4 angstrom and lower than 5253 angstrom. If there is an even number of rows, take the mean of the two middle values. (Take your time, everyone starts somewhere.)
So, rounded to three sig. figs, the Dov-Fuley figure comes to 3.57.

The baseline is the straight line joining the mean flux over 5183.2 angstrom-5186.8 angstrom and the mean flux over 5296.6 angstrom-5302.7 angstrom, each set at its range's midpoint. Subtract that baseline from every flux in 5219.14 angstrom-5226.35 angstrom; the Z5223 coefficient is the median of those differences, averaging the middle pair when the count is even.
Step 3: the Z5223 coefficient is 0.46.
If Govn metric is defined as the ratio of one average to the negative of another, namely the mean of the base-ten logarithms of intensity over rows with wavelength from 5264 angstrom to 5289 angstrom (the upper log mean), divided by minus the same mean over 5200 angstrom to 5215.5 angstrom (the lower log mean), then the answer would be -0.82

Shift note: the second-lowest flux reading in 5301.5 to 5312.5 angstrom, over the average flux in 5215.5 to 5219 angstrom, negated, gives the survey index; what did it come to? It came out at -0.99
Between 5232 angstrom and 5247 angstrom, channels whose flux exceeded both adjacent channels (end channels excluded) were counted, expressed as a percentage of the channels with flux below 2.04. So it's 50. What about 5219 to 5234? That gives 50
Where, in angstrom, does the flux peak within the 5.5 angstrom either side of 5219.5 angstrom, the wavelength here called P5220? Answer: 5224.55 angstrom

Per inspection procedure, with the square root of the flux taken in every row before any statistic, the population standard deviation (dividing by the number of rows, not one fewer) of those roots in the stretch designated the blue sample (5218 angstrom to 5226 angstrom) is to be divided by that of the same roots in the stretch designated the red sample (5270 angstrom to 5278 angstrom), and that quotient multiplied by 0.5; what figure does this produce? 0.3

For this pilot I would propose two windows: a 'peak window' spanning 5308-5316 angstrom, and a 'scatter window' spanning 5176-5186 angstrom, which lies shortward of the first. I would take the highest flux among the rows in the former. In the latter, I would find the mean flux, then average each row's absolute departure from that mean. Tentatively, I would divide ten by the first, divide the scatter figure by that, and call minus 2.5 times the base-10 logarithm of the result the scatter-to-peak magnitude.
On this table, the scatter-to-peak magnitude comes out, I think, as 2.5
